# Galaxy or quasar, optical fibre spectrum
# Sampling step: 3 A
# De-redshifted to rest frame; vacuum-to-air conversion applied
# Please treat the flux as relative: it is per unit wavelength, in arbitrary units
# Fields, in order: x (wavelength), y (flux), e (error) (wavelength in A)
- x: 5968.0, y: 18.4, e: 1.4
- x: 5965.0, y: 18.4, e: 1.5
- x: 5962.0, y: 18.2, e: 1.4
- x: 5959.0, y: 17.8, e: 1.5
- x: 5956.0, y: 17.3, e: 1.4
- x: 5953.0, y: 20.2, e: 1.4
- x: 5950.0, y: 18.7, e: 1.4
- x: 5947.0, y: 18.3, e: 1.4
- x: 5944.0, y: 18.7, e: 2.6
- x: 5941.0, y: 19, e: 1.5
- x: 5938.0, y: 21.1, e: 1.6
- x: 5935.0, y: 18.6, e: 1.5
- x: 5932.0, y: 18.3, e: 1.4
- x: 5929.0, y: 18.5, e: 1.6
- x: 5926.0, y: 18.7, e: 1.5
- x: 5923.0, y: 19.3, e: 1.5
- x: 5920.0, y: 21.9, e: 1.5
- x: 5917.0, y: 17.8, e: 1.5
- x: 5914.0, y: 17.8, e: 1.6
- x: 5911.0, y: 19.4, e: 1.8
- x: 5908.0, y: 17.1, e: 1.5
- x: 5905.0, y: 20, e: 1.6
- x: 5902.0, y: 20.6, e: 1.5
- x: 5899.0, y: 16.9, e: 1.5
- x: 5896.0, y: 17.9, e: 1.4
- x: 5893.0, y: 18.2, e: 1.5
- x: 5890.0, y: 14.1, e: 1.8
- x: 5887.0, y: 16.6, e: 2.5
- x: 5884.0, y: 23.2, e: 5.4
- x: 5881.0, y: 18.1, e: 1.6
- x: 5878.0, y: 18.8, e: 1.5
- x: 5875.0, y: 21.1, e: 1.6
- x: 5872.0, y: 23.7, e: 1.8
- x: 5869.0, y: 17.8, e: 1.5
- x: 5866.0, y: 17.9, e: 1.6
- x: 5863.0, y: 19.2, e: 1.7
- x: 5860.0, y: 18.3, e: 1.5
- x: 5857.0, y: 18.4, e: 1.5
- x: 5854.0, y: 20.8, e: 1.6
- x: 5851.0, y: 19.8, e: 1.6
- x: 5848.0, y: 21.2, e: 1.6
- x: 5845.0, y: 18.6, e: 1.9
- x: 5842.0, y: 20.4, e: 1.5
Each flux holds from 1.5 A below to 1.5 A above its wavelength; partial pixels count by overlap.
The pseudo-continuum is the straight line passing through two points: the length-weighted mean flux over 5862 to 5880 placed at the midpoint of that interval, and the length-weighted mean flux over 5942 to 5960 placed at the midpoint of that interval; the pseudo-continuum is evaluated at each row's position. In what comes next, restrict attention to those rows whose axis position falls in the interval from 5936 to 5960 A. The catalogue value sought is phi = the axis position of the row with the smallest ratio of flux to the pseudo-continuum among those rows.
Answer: 5956.0 A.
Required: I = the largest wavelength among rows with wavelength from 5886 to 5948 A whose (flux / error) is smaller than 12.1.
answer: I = 5944.0 A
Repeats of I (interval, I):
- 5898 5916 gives 5914.0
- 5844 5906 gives 5899.0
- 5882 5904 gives 5899.0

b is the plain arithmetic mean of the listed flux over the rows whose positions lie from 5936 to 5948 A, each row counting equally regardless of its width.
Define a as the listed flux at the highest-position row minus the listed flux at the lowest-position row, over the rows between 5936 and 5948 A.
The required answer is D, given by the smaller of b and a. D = -2.8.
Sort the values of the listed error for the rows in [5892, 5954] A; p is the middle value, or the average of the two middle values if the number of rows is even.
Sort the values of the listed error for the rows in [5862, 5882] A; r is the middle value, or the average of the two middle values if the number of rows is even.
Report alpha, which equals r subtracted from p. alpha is -0.10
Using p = 1.50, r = 1.60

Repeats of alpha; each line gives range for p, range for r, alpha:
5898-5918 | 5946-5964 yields 0.10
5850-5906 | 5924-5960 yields 0.10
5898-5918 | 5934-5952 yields 0.00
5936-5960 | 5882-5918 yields -0.10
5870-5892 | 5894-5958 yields 0.30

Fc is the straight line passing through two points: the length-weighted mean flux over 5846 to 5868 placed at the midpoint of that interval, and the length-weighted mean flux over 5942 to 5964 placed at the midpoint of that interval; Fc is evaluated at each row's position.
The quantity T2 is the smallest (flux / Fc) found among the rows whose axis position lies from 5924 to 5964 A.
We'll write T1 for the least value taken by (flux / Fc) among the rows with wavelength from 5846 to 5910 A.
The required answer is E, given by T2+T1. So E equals 1.679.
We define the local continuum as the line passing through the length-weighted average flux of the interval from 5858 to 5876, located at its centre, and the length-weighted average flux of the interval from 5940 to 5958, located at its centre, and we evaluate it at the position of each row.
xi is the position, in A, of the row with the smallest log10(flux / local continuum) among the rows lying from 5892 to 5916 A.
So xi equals 5899.0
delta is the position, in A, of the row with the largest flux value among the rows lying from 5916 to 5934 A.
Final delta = 5920.0 A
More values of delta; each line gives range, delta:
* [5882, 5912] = 5884.0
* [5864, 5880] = 5872.0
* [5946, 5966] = 5953.0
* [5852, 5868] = 5854.0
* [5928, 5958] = 5938.0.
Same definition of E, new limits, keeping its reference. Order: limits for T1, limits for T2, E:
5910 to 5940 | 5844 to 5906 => 1.687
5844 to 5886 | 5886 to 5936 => 1.668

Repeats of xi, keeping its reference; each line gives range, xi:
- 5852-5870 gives 5869.0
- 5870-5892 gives 5890.0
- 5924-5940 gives 5932.0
